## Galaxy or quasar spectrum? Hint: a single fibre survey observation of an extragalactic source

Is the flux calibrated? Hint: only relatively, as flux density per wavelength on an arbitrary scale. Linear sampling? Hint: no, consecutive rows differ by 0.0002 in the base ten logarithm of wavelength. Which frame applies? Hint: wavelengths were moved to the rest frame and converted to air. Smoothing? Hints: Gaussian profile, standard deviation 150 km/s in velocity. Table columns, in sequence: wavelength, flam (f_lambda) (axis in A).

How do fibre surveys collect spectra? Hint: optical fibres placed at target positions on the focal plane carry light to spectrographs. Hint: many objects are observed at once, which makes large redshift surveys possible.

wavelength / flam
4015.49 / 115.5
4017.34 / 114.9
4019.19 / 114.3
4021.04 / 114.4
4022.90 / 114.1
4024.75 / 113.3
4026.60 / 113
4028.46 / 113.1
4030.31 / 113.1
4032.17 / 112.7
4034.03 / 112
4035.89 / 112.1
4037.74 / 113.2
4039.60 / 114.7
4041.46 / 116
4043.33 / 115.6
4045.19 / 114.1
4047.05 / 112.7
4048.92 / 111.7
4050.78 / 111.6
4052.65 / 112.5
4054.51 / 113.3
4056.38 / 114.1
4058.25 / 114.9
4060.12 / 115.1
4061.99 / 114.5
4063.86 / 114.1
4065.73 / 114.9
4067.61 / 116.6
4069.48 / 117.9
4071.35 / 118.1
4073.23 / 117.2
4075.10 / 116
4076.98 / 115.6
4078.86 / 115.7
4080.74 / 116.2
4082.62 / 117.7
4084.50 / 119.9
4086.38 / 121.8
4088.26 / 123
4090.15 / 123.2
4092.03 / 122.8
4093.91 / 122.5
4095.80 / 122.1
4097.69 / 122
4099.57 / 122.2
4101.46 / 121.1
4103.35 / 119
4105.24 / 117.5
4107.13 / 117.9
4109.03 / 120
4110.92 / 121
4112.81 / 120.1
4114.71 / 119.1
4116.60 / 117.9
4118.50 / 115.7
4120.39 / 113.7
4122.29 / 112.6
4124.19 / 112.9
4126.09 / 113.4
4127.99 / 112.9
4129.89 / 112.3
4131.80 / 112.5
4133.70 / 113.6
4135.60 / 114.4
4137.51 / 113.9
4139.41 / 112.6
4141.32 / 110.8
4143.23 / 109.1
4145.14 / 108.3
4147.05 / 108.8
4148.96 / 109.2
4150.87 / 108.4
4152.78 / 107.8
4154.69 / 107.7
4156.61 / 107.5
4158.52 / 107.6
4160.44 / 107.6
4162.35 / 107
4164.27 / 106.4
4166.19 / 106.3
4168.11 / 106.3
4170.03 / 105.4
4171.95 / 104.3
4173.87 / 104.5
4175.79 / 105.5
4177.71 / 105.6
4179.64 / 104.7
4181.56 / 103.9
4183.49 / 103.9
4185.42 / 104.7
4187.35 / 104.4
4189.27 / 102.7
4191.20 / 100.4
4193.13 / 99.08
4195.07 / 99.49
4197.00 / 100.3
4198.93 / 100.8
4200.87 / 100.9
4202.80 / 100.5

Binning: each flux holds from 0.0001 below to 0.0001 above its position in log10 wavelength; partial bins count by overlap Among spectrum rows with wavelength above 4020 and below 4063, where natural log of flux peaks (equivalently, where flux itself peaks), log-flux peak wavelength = 4041.46 A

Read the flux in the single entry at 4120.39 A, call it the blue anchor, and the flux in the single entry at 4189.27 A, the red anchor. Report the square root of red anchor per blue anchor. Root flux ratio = 0.95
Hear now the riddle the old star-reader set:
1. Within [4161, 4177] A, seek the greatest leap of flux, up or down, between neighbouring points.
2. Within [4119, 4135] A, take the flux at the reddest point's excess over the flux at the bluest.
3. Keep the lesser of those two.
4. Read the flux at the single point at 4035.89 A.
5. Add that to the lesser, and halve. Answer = 56.0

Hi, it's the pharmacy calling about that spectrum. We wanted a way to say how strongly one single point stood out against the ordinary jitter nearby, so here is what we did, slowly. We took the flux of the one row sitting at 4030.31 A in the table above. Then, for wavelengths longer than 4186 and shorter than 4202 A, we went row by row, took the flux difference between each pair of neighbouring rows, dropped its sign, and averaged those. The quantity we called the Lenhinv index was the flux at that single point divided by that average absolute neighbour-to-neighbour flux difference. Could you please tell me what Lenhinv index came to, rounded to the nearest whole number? 111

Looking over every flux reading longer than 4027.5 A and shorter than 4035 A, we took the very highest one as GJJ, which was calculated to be 113.1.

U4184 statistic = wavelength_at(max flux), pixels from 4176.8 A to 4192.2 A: 4177.71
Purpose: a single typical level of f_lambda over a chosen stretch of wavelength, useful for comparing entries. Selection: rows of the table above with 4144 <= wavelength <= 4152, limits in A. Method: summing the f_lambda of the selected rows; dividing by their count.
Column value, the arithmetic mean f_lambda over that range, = 109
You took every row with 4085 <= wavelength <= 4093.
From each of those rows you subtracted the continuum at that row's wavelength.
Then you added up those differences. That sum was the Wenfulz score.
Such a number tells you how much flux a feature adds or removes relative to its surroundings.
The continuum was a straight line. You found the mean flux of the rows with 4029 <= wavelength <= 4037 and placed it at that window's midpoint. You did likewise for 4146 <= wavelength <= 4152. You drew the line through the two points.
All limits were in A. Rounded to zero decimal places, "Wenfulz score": 48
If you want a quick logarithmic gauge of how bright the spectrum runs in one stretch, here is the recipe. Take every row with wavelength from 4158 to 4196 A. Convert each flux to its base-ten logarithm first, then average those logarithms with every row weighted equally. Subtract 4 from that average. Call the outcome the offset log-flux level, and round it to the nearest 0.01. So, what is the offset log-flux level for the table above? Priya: -1.98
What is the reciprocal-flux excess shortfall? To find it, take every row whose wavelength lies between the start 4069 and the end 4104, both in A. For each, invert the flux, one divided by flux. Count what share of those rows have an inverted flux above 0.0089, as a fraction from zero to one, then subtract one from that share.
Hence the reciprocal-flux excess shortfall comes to -1.00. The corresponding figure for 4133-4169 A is -0.21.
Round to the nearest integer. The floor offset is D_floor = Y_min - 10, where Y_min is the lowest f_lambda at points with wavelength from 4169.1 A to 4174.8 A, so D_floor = 94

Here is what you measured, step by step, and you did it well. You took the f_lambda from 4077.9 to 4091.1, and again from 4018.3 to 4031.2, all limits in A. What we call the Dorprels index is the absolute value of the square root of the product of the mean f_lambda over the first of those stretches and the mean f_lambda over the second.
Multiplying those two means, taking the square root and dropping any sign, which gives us 117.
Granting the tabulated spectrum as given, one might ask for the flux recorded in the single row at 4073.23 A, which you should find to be 117.2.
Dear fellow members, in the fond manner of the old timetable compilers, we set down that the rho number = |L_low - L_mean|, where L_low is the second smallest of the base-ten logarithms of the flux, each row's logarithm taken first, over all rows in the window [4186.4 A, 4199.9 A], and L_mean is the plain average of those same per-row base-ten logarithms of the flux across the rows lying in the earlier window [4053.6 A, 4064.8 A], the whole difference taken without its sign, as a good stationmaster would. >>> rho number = 0.060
